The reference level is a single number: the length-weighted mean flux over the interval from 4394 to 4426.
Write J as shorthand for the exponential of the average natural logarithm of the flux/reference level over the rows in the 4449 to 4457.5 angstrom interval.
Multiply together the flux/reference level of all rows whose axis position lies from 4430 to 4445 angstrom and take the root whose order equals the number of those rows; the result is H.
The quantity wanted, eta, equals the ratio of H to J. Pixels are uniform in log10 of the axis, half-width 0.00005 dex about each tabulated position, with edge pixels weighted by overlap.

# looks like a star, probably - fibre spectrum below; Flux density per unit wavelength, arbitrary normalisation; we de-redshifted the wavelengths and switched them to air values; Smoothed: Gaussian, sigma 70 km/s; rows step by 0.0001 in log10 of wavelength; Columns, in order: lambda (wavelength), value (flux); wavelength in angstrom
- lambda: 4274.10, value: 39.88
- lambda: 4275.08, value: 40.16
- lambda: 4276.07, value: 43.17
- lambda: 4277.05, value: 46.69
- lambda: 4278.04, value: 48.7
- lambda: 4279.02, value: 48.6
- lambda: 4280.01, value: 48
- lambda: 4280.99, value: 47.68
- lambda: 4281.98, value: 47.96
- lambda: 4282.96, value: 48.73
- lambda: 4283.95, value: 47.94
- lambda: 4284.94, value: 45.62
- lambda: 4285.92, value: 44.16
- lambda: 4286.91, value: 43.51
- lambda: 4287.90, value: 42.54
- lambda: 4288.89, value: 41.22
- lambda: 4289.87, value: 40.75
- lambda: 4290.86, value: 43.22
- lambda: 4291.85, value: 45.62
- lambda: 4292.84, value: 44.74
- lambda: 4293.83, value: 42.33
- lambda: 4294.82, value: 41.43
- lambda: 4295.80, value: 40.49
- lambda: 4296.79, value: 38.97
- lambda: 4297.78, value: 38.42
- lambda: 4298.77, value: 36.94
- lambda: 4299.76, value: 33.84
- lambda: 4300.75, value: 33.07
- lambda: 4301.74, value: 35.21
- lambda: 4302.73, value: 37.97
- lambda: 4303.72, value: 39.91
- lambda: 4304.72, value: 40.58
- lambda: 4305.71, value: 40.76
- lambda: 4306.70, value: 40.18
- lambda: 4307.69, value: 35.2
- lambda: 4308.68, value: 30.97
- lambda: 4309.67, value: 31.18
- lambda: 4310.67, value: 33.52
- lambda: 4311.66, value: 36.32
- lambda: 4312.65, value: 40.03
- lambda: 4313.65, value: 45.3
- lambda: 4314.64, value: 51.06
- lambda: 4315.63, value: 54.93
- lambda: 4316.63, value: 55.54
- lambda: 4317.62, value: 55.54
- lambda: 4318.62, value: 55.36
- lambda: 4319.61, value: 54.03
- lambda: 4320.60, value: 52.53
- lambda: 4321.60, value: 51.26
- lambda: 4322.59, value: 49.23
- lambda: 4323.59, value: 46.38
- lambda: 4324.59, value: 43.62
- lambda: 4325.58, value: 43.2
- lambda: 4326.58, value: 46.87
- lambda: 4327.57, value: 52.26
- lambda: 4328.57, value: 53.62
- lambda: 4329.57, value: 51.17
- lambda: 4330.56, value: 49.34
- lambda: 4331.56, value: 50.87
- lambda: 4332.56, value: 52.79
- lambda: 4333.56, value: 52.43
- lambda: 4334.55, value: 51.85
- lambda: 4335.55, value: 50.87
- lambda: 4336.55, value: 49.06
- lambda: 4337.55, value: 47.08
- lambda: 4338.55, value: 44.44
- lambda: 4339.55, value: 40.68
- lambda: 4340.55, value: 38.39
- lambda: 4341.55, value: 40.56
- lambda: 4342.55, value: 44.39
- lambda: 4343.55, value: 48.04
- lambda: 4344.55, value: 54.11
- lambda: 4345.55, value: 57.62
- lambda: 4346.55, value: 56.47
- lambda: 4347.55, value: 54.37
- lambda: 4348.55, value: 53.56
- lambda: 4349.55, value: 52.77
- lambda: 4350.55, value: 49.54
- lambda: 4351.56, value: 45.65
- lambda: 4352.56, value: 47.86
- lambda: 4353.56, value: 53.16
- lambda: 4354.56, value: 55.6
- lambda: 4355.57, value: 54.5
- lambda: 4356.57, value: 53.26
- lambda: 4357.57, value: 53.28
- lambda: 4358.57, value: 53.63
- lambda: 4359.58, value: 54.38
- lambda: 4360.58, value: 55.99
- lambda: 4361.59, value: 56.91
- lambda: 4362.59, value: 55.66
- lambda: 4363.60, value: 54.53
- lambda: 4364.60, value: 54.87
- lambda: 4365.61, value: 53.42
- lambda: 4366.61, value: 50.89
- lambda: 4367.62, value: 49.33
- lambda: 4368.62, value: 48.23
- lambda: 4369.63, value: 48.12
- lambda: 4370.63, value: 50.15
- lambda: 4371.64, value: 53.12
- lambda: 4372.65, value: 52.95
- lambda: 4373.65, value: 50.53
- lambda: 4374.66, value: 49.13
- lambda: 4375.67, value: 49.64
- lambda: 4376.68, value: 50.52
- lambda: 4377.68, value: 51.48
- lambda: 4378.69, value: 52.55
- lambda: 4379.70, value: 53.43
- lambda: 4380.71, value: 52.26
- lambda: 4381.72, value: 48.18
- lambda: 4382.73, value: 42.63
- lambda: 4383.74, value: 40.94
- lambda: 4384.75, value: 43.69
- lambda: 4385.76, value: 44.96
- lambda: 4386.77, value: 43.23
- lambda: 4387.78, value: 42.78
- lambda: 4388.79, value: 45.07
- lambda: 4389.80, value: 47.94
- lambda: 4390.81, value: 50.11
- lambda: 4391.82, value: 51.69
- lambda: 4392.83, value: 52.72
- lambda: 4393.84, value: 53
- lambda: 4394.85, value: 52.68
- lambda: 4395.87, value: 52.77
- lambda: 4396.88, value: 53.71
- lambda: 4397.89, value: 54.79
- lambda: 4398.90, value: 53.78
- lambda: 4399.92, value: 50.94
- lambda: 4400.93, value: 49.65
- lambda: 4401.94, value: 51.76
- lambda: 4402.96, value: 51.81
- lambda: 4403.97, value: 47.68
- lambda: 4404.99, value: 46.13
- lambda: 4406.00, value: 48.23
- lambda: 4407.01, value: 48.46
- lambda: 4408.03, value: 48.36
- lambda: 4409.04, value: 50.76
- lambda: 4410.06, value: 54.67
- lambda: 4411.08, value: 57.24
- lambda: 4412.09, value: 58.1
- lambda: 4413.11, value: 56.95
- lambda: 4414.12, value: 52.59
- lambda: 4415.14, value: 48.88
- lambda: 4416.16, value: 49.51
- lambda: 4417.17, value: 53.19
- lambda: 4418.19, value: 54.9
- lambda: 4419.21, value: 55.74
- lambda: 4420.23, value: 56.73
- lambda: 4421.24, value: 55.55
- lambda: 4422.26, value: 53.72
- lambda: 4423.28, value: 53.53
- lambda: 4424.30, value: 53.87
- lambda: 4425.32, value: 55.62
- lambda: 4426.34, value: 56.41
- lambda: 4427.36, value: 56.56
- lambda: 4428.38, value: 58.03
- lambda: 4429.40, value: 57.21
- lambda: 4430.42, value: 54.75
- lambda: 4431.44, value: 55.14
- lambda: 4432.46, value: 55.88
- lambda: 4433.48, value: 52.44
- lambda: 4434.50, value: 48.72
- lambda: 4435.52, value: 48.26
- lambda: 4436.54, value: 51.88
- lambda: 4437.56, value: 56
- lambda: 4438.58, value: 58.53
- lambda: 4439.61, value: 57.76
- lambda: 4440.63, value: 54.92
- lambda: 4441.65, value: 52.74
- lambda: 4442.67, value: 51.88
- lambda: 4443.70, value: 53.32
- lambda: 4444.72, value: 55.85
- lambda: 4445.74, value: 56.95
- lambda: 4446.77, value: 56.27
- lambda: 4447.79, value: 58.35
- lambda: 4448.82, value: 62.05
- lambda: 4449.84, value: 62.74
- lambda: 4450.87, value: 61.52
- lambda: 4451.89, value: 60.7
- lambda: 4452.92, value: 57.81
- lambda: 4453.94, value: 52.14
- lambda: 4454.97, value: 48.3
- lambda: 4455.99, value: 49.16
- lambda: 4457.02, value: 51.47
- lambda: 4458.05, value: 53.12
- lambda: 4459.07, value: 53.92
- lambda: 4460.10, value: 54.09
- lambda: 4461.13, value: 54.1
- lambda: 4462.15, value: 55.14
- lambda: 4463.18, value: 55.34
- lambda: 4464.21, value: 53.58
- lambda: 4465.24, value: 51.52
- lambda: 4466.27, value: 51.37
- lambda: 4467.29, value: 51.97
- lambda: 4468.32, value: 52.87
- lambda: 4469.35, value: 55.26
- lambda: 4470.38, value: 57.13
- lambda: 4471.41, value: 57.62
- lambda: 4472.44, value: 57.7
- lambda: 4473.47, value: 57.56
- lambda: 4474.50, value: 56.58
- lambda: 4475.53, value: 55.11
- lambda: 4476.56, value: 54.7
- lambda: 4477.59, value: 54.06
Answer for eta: 0.97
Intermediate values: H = 1.02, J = 1.05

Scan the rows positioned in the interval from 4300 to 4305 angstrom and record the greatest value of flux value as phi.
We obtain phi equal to 40.58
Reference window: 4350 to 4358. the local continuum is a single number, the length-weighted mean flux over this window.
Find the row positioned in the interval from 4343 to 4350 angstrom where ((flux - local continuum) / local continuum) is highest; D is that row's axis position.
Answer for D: 4345.55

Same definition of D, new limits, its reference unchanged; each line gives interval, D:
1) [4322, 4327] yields 4322.59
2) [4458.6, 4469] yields 4463.18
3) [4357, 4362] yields 4361.59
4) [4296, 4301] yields 4296.79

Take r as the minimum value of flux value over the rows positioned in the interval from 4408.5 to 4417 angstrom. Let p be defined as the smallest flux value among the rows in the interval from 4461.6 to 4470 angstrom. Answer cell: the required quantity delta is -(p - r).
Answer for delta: -2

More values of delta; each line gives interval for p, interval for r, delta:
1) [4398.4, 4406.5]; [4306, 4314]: -15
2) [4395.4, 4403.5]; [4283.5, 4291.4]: -9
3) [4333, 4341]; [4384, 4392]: 4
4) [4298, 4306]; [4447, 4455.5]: 15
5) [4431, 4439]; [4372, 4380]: 1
